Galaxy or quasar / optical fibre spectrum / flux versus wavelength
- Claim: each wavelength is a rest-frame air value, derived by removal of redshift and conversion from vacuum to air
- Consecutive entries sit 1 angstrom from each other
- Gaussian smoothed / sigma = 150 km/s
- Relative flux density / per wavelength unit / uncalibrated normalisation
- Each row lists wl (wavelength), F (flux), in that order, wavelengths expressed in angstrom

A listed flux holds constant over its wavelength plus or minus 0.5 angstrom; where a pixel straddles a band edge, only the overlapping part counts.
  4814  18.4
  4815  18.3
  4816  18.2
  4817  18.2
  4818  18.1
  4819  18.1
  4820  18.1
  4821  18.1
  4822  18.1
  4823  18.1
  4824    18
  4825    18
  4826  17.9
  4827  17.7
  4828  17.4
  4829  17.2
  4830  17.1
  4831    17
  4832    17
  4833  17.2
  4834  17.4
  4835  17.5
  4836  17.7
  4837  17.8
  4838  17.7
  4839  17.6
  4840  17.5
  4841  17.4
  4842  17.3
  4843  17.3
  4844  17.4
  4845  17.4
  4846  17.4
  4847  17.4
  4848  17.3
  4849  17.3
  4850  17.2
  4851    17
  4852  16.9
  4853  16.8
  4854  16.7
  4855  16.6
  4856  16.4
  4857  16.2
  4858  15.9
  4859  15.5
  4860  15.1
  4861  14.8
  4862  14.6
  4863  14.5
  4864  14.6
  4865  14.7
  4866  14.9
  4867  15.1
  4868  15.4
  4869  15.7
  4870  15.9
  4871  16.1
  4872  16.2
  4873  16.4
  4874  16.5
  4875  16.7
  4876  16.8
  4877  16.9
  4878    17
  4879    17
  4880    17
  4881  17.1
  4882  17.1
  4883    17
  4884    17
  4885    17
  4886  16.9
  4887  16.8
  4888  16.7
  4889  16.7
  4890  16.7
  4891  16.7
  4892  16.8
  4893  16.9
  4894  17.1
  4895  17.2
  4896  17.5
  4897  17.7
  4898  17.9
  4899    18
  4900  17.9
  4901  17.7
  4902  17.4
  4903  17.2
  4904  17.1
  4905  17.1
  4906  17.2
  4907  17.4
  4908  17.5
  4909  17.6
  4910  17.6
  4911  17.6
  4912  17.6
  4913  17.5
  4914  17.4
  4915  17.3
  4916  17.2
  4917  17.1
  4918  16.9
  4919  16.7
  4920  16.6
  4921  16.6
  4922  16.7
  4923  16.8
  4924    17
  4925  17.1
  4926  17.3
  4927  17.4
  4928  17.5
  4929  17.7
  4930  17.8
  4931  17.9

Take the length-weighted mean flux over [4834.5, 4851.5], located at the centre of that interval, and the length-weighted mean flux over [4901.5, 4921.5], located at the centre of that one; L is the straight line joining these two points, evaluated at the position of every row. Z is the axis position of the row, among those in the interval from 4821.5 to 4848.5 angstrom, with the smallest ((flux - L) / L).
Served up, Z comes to 4831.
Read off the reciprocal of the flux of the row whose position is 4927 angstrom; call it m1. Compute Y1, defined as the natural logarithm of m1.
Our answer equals -2.86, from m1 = 0.0575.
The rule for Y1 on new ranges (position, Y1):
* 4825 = -2.89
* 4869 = -2.75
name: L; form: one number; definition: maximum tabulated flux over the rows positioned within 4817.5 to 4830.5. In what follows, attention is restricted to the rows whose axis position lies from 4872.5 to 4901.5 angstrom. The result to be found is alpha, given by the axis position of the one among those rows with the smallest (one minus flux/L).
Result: 4899 angstrom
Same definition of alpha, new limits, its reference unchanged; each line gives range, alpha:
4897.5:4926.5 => 4899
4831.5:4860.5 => 4837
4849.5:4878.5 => 4850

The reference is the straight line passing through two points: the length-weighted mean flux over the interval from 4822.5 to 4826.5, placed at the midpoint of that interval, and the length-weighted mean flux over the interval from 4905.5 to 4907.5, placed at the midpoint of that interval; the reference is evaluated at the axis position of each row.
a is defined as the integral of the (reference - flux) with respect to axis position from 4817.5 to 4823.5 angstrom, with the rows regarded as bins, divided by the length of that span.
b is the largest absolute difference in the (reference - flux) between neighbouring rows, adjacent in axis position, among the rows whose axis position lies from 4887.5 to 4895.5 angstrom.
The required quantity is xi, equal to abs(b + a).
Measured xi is 0.1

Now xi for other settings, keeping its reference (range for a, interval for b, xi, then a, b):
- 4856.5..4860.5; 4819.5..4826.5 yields 2.1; 2.0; 0.09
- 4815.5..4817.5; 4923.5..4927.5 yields 0.1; -0.1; 0.21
